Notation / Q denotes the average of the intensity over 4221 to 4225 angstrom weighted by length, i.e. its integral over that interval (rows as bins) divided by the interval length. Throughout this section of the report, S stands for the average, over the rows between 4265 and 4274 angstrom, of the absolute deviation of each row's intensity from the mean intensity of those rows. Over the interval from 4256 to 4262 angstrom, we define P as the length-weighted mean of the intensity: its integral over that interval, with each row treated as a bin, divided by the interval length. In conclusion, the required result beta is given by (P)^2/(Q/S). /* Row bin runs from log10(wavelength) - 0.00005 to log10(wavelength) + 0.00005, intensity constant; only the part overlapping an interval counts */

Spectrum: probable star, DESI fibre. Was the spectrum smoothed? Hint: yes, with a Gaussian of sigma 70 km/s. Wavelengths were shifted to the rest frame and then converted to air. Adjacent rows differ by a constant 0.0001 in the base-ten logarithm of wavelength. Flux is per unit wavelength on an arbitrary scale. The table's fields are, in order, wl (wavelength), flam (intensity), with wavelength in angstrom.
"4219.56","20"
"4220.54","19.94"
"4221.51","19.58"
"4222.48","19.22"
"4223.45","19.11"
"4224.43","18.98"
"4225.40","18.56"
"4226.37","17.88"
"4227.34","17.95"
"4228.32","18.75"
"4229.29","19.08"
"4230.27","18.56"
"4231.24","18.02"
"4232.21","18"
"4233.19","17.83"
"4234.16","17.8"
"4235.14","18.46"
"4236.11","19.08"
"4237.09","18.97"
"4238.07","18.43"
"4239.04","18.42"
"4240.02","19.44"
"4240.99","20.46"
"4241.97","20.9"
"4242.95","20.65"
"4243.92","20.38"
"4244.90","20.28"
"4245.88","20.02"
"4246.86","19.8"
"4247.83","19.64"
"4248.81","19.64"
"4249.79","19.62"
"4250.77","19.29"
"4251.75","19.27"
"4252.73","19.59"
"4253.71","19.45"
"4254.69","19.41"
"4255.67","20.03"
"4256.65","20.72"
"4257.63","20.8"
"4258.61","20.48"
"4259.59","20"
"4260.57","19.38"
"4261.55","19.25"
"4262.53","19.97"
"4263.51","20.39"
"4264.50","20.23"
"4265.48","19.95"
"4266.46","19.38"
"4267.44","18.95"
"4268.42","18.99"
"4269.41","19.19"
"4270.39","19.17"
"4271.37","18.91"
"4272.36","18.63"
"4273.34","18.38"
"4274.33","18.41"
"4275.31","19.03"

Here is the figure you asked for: 7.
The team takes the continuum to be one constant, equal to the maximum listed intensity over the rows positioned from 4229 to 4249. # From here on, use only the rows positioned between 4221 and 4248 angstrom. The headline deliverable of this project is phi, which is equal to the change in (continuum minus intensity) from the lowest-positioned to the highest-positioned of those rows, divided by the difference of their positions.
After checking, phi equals 0.00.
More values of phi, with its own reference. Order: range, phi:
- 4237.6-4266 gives -0.06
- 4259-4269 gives 0.11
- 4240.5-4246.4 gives 0.09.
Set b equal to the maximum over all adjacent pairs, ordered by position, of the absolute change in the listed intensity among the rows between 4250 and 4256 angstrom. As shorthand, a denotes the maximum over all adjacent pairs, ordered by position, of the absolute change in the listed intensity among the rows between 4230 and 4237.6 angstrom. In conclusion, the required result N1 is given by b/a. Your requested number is 0.9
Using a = 0.66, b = 0.6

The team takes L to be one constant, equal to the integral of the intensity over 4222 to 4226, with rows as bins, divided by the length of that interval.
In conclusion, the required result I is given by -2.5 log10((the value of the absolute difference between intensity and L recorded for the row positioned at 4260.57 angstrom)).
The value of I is 0.9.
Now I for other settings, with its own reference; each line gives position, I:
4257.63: -0.7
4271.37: 3.8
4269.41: 1.5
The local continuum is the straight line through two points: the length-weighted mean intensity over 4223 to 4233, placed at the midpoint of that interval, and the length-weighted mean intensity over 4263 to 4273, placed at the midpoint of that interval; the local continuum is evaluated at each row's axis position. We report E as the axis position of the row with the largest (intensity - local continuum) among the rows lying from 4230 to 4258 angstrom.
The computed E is 4241.97 angstrom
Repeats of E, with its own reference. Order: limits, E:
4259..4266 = 4263.51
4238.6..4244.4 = 4241.97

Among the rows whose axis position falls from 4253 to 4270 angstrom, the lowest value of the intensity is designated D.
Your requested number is 18.95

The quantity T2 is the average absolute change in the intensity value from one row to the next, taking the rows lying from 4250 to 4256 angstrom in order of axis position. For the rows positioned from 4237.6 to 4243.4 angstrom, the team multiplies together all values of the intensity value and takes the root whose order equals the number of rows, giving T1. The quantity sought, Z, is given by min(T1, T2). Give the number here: 0.23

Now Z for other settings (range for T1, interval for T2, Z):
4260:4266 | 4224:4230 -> 0.46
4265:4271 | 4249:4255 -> 0.17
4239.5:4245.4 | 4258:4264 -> 0.47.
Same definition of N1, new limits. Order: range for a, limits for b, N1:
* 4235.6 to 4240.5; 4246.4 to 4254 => 0.3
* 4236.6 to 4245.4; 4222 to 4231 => 0.8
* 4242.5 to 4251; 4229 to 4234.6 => 1.6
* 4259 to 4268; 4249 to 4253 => 0.5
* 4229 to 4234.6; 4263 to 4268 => 1.1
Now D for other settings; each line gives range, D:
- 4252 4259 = 19.41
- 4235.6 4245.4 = 18.42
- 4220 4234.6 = 17.8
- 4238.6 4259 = 18.42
